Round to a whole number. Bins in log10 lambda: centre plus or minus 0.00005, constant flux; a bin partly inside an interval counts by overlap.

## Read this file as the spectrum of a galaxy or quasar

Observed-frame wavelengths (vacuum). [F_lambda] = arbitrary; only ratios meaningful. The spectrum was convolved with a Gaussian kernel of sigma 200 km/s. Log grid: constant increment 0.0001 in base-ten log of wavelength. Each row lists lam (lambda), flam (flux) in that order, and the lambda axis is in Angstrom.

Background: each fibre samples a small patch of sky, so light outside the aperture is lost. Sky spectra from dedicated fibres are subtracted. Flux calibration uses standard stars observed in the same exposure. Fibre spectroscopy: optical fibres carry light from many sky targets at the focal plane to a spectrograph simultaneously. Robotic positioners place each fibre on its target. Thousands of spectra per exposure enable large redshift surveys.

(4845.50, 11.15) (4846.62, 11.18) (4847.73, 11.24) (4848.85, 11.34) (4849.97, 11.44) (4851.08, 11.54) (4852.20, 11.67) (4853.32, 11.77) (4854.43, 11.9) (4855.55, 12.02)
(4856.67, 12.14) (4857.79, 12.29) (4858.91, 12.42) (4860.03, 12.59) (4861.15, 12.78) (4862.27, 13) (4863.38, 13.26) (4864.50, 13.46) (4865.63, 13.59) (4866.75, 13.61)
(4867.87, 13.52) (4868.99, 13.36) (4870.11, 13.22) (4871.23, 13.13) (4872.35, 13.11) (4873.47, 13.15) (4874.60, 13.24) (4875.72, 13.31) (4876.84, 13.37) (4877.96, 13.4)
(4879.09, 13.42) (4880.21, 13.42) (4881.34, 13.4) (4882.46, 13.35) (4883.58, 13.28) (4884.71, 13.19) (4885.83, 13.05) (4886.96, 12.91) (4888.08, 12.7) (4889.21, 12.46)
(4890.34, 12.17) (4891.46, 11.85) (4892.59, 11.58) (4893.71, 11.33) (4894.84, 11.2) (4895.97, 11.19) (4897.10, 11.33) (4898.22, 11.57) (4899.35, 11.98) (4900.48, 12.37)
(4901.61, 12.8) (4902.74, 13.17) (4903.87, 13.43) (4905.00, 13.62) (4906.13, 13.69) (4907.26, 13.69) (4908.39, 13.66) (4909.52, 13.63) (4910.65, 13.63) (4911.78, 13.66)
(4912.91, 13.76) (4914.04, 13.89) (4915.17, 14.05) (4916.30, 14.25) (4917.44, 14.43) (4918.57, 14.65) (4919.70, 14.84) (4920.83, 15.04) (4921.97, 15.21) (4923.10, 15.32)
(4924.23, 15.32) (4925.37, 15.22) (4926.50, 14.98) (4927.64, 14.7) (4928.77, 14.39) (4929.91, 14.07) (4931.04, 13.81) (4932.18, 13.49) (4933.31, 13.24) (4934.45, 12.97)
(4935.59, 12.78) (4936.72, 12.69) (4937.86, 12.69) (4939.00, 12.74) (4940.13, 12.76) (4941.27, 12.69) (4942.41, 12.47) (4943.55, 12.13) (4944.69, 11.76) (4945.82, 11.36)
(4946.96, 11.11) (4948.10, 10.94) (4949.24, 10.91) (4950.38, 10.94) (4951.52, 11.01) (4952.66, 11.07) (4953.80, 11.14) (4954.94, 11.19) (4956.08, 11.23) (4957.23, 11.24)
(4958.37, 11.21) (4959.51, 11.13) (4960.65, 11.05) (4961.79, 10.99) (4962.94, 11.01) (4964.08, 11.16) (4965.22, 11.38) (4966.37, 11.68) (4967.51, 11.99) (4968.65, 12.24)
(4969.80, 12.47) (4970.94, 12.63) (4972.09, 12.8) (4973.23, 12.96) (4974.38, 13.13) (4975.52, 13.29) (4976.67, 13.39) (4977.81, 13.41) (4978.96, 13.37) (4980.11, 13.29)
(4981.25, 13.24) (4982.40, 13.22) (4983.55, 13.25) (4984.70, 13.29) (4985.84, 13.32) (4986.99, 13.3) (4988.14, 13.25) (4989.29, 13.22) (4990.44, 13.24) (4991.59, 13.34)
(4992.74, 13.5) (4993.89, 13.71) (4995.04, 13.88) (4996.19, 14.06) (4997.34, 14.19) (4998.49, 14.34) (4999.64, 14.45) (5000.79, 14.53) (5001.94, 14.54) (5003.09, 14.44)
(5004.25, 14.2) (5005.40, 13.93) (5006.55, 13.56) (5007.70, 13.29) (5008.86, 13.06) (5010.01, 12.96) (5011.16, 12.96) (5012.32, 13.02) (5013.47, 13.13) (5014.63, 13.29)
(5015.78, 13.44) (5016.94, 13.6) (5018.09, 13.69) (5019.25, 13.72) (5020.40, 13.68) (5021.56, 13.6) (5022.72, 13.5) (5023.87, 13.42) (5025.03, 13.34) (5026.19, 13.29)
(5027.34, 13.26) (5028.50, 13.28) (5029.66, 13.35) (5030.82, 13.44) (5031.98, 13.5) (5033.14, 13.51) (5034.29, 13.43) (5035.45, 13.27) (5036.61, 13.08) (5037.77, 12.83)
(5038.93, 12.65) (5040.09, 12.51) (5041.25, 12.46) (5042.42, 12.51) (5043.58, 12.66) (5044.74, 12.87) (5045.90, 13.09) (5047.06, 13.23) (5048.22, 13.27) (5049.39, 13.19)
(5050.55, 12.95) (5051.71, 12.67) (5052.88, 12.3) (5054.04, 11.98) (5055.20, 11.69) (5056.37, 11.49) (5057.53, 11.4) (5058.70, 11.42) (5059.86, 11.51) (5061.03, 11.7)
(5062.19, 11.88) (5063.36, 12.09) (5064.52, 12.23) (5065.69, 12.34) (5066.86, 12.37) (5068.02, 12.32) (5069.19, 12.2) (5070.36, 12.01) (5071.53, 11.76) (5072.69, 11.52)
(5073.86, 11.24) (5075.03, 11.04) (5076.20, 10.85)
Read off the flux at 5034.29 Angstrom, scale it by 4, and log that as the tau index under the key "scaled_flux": 54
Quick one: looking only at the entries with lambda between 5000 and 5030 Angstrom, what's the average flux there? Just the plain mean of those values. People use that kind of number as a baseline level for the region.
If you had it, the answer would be 13.5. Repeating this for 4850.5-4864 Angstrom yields 12.3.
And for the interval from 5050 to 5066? 12.0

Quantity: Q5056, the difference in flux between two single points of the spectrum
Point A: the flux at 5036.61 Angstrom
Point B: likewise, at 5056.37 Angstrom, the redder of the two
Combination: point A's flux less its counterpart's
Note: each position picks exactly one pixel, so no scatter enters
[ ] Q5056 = 1.6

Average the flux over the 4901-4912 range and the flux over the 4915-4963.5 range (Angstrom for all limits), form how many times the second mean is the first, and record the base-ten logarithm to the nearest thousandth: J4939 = -0.023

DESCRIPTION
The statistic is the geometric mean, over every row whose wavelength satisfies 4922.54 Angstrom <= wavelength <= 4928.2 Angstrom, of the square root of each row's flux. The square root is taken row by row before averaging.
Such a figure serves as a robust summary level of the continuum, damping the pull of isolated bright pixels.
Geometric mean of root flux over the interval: 3.89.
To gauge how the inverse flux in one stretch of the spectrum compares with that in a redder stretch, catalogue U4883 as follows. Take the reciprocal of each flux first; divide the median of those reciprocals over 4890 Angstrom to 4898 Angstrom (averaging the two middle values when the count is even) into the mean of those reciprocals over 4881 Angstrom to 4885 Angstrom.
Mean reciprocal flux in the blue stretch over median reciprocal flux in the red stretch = 0.85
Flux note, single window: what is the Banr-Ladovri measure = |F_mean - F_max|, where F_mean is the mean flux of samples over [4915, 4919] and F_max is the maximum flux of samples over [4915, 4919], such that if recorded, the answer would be 0.30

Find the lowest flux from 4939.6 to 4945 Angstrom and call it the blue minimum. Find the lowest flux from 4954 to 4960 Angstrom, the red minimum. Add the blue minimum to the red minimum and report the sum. 22.9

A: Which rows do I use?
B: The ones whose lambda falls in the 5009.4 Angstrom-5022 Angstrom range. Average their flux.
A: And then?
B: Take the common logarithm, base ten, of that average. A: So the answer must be 1.13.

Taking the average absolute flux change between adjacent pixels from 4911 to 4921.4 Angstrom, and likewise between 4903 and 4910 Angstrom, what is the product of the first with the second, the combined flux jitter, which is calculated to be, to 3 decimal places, 0.011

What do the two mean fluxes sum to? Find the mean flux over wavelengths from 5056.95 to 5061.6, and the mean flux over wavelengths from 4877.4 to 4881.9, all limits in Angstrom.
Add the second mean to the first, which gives 24.9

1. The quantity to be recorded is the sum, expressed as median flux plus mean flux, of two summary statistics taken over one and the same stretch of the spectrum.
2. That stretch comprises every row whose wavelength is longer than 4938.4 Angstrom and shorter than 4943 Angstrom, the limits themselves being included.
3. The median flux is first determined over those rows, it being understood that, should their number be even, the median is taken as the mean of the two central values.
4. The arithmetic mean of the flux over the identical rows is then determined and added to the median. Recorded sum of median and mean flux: 25.4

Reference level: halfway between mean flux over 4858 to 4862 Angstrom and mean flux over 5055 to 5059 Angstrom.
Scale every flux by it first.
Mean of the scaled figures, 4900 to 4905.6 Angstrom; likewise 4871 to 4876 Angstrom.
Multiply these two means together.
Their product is 1.19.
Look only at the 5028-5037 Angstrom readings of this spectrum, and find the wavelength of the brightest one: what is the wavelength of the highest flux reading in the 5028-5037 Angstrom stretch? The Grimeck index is 5033.14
